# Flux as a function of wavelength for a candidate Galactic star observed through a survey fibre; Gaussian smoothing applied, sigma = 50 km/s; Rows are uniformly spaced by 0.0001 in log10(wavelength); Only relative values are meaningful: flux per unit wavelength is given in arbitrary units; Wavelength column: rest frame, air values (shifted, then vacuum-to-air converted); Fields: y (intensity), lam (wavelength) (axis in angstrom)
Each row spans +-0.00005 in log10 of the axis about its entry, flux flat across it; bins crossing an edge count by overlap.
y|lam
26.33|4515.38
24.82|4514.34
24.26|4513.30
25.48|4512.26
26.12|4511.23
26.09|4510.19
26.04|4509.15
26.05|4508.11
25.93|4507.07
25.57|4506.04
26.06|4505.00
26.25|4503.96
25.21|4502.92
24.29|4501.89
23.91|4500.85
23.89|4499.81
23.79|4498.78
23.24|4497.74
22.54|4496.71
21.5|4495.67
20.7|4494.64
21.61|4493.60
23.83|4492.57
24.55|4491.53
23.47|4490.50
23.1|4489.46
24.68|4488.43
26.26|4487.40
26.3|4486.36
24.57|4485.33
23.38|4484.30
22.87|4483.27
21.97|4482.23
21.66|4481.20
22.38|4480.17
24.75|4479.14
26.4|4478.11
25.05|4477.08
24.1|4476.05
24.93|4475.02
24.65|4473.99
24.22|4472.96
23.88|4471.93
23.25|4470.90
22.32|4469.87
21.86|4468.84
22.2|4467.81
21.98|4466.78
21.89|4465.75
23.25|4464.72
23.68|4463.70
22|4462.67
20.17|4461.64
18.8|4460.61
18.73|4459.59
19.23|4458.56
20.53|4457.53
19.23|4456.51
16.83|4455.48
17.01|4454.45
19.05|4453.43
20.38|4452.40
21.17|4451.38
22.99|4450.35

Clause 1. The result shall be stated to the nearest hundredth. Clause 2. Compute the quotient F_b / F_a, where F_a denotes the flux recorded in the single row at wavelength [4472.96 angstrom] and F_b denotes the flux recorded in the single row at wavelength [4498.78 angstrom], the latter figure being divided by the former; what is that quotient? 0.98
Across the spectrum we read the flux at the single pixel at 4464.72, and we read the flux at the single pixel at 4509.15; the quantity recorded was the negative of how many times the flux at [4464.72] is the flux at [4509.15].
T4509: -0.89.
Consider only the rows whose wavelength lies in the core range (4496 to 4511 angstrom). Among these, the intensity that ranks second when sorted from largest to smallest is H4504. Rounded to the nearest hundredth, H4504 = 26.09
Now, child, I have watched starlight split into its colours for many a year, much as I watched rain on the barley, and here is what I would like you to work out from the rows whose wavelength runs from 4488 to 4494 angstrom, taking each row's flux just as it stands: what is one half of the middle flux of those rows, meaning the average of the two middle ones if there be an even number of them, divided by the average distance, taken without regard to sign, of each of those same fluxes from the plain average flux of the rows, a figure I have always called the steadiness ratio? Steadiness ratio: 15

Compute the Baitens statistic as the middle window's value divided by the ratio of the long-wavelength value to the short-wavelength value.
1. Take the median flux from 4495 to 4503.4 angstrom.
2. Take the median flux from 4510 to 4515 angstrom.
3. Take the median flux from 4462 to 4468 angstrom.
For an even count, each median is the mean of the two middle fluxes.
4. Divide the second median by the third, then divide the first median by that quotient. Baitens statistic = 21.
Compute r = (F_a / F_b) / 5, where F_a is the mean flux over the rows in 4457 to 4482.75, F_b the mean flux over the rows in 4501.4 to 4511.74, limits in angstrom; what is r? 0.175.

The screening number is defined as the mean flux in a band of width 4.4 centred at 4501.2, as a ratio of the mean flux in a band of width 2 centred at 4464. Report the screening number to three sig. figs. 1.04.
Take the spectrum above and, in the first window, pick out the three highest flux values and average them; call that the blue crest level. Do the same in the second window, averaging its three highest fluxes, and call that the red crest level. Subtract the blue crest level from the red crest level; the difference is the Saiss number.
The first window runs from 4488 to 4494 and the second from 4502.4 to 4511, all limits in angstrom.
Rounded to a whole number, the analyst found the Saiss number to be 2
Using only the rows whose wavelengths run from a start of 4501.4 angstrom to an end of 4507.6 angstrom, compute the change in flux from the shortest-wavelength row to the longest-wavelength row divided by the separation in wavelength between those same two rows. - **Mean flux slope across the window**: 0.32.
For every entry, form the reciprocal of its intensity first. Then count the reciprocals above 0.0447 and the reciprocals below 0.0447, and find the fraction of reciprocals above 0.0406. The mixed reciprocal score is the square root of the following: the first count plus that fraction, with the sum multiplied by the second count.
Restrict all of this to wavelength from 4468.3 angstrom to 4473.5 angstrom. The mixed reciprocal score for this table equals 3.00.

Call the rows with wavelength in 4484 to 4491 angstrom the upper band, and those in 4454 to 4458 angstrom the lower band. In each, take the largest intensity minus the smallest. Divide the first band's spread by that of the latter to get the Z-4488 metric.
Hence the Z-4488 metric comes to 0.86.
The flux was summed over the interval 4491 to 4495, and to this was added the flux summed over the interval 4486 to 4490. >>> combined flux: 191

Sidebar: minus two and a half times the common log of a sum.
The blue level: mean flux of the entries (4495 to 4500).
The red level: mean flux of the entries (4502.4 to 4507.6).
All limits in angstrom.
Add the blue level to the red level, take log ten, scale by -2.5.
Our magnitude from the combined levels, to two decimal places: -4.22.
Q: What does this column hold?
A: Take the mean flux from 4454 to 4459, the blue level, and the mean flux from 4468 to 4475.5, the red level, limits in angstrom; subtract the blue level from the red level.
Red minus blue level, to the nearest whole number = 5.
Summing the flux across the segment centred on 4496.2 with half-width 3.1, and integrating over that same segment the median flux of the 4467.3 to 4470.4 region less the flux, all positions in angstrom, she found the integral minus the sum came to -134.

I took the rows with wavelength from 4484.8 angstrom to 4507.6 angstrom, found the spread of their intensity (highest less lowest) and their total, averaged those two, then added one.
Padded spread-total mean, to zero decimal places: 269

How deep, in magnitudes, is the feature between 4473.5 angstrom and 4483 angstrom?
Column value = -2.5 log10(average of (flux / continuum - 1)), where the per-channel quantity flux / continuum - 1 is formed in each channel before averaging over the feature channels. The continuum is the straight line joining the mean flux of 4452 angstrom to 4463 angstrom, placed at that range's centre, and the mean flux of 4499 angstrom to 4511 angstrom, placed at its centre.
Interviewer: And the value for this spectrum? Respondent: 2.6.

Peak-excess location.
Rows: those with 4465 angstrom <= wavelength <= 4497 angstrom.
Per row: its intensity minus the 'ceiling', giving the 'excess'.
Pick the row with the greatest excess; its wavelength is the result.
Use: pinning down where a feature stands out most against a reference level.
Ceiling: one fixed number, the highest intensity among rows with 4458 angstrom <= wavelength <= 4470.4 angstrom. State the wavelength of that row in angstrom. 4478.11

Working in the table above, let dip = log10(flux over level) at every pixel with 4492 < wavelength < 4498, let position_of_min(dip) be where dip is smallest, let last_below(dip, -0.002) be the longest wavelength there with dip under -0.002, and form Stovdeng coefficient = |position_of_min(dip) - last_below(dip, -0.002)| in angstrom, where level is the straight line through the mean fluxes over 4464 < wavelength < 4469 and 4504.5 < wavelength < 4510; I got 3.1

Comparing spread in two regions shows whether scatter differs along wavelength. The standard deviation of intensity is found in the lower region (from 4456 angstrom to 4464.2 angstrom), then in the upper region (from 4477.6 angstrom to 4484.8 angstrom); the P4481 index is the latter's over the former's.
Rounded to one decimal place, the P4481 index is 1.0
